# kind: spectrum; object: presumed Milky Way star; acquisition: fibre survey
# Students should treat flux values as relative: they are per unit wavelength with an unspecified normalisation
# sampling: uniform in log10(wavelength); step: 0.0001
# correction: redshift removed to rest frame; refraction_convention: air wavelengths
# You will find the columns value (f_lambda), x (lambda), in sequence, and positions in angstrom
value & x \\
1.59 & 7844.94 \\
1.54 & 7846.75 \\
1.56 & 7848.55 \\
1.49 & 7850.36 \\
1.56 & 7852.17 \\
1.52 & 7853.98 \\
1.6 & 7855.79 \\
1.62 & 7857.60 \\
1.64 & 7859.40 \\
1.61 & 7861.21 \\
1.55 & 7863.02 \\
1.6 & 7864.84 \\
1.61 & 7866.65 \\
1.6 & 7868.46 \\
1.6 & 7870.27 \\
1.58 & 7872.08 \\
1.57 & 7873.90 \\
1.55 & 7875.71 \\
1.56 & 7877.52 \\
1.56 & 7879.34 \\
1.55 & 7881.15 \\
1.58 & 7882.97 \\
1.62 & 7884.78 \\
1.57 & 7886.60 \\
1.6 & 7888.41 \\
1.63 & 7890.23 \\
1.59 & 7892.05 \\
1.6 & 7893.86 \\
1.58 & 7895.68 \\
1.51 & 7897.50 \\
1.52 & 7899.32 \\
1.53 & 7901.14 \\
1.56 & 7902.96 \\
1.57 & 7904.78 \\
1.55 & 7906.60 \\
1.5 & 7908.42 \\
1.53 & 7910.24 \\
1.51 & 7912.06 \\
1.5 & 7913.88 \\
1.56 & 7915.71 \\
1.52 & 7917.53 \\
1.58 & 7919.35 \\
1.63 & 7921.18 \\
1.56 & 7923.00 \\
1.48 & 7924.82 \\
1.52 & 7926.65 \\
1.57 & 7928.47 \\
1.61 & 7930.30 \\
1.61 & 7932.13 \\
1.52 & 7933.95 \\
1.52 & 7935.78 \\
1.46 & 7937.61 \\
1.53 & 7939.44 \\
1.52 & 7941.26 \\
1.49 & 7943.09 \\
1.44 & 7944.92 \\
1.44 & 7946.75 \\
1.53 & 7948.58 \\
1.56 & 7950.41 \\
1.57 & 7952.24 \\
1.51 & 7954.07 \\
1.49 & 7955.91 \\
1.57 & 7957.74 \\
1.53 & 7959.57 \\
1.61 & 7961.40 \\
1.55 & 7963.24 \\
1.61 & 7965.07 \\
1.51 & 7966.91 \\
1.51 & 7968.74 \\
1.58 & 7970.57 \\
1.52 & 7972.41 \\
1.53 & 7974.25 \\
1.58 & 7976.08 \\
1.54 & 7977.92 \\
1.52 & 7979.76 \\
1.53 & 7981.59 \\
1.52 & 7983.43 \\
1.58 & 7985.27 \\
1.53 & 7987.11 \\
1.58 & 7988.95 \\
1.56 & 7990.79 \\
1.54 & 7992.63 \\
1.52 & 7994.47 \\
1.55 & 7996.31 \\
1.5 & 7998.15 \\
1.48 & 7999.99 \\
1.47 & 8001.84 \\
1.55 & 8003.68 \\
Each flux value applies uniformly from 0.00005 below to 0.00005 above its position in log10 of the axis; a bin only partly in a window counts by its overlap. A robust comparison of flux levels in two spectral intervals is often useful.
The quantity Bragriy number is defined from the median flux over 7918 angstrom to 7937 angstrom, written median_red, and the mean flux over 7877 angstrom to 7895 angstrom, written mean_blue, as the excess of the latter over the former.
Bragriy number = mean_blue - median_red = 0.021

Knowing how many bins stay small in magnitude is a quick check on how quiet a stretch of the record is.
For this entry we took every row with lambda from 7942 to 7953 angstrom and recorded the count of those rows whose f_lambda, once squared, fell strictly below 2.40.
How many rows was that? 4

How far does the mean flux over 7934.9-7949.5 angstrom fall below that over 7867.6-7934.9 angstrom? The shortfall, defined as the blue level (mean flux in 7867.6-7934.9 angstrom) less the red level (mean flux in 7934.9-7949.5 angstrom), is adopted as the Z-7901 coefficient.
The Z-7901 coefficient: 0.070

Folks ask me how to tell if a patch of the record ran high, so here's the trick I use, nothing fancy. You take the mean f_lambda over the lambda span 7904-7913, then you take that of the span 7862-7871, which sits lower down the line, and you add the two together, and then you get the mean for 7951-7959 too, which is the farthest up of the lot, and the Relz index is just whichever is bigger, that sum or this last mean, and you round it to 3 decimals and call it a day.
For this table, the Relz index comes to 3.124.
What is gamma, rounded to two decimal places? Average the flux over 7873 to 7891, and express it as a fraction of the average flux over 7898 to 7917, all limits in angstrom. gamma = 1.03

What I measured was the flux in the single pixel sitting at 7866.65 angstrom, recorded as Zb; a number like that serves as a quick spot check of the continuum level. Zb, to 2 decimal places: 1.61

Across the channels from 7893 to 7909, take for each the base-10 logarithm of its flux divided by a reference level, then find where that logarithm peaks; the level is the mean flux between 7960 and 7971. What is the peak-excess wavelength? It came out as 7893.86 angstrom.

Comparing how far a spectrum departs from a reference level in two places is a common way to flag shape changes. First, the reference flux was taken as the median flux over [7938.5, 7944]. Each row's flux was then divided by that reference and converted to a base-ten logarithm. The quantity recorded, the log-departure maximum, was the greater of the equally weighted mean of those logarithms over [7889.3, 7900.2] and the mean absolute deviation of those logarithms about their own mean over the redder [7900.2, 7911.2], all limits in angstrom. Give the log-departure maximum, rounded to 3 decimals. 0.014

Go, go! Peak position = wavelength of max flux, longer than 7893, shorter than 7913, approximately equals 7893.86 angstrom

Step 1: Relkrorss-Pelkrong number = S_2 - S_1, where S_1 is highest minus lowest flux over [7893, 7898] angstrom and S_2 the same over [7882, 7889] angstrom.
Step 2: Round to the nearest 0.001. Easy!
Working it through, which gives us -0.040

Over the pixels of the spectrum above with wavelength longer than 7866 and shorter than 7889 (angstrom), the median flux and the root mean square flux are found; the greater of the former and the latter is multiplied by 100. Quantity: 158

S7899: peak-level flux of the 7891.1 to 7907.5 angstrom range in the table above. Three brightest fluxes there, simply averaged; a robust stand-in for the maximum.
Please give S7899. 1.59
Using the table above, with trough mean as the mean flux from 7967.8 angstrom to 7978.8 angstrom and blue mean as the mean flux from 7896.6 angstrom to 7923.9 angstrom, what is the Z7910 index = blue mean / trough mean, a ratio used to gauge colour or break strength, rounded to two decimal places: 1.00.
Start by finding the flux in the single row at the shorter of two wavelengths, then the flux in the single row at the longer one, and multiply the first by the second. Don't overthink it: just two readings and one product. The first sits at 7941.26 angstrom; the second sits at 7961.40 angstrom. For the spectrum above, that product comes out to 2.45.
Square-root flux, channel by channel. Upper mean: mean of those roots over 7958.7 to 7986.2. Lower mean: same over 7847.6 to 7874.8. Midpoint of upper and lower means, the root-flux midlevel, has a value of 1.25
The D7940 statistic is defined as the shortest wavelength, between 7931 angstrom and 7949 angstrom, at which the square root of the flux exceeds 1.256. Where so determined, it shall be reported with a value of 7932.13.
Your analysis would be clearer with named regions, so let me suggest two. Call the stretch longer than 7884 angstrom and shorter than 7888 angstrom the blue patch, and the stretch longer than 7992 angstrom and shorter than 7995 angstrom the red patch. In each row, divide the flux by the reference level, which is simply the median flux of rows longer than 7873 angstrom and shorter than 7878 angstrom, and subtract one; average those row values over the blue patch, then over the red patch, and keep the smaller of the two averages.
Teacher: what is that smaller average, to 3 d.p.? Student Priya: -0.019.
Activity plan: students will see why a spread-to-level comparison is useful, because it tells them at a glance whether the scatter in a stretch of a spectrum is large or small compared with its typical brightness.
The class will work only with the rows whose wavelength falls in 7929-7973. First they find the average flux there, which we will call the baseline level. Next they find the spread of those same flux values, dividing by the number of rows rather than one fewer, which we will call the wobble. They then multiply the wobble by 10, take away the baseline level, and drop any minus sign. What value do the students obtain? 1.04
